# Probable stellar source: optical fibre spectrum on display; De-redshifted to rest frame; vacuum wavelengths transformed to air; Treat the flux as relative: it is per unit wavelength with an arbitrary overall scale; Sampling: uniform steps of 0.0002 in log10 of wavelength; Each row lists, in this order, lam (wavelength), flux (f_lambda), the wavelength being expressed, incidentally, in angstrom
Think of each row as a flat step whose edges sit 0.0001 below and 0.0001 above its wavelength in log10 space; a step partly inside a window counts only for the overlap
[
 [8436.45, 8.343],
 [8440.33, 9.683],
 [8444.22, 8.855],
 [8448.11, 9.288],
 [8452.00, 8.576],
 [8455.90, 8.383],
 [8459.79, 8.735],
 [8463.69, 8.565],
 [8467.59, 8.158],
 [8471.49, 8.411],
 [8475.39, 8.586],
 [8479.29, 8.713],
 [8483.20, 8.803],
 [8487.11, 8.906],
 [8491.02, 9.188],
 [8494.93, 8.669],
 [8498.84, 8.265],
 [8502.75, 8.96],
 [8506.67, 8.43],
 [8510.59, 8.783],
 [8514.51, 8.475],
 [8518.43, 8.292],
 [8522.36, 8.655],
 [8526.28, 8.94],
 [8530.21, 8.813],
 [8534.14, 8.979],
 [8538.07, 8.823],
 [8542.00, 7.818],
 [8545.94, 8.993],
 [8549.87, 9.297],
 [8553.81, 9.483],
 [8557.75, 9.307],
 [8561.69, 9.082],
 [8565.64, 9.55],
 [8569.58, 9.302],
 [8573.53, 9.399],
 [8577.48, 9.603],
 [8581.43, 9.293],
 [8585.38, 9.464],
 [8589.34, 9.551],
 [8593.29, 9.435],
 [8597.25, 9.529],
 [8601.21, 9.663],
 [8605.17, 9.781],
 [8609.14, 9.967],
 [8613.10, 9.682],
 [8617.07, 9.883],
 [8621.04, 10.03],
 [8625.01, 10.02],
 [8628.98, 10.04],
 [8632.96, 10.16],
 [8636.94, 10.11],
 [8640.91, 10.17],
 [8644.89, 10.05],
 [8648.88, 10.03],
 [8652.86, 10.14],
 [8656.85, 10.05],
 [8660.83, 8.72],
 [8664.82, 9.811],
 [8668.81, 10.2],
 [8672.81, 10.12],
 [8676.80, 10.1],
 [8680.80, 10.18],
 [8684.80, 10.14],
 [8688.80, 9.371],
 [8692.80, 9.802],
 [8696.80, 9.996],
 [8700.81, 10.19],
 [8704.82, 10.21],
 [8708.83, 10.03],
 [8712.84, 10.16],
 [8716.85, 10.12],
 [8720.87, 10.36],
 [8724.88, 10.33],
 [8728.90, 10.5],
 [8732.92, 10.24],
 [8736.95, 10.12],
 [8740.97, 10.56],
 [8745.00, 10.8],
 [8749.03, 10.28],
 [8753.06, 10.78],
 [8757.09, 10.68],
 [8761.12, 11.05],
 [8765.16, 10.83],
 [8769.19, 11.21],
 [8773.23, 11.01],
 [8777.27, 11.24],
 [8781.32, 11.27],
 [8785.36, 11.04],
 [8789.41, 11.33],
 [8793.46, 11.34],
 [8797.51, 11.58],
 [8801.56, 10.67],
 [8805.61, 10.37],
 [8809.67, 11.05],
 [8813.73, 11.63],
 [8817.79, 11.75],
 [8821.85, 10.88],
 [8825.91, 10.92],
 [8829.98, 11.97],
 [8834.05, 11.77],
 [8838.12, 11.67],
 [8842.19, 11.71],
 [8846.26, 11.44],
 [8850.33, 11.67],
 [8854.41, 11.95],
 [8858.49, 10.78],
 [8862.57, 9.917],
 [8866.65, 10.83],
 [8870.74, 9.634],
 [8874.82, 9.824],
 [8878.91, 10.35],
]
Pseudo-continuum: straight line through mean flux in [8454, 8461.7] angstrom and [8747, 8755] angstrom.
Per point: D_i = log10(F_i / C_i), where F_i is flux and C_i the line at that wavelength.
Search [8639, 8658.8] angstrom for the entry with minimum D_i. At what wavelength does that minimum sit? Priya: 8656.85 angstrom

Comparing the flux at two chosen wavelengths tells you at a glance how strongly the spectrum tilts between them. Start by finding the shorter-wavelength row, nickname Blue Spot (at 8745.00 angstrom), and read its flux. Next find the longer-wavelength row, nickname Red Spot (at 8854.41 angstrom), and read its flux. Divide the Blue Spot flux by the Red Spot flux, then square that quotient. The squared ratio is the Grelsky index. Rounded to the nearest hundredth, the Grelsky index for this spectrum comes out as 0.82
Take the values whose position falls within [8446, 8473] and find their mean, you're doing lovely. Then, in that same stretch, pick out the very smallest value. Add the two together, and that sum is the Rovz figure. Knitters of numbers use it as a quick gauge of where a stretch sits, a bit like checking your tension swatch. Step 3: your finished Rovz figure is 17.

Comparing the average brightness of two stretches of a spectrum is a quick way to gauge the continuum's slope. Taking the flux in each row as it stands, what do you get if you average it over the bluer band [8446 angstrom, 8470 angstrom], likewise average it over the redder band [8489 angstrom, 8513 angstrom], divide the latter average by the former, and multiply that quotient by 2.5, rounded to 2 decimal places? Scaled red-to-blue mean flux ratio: 2.53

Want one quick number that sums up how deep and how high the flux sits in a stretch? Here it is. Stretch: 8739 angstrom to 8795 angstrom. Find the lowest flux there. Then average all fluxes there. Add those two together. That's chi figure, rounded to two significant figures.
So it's 21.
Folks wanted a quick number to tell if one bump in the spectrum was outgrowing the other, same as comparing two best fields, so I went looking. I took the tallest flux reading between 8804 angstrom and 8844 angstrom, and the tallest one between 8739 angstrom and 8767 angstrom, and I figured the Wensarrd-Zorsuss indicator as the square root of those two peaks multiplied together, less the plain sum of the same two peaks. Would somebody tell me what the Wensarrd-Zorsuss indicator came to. -11.5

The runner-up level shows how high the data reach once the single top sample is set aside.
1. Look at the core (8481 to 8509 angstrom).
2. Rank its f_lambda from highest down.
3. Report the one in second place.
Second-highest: 8.96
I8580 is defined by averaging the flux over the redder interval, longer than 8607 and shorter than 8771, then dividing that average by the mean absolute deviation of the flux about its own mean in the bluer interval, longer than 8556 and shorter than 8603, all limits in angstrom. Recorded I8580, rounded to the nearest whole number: 79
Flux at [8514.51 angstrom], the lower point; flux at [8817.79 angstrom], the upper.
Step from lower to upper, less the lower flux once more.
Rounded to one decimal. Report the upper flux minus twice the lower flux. -5.2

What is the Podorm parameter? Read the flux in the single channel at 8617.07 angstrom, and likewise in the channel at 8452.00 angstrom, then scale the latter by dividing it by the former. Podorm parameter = 0.87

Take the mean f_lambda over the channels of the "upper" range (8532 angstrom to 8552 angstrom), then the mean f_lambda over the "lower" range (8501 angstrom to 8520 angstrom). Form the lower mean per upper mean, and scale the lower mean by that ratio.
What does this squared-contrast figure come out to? 8.4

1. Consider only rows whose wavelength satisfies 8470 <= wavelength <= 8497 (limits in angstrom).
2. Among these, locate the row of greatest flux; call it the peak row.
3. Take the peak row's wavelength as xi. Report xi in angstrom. 8491.02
